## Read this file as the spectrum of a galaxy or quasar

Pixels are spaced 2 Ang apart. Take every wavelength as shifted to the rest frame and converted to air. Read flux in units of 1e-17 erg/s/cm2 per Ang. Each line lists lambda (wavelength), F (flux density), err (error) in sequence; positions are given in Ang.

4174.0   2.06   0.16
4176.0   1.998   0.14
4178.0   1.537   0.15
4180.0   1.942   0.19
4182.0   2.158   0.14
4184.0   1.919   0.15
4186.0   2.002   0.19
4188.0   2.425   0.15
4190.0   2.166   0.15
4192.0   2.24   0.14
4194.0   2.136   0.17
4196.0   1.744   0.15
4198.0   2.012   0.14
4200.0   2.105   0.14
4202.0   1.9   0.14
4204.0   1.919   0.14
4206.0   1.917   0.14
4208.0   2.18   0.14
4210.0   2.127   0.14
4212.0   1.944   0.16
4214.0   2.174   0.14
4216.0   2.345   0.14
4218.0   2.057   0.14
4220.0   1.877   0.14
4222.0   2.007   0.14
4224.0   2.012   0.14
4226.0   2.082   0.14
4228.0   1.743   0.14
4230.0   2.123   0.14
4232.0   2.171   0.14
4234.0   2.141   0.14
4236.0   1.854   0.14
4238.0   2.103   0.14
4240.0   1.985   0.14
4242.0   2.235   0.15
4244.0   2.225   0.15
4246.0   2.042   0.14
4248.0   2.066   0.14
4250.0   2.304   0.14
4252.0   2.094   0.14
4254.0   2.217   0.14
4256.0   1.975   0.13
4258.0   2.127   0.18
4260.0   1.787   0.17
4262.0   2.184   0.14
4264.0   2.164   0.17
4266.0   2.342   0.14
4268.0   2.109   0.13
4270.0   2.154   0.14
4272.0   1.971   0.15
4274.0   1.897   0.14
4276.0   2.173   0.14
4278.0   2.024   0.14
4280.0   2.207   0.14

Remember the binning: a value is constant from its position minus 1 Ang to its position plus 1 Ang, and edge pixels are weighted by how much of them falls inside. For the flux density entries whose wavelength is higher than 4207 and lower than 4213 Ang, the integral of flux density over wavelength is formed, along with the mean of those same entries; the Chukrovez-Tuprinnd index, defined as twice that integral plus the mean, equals 27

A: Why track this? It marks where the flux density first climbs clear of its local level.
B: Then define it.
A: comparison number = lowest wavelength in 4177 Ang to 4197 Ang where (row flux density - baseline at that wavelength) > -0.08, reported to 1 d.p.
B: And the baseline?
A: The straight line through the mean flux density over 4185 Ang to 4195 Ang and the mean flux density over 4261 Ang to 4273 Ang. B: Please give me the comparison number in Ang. 4182.0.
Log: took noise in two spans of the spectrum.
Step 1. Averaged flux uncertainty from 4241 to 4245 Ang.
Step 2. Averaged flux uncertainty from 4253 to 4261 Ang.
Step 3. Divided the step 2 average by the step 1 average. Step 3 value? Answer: 1.03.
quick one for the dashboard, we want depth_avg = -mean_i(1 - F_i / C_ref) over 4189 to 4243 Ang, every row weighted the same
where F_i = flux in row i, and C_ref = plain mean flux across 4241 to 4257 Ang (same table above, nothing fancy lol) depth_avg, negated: -0.045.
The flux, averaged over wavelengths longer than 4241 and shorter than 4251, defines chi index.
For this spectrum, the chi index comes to 2.17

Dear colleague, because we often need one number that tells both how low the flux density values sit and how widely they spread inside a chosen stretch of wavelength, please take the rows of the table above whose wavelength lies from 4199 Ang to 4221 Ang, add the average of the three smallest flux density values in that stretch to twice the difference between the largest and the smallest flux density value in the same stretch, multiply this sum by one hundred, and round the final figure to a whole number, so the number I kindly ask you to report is 283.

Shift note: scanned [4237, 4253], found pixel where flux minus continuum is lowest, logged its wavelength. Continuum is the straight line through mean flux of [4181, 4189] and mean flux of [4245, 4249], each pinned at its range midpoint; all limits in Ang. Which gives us 4240.0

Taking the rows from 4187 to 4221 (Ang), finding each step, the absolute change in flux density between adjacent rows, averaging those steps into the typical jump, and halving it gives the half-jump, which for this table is 0.087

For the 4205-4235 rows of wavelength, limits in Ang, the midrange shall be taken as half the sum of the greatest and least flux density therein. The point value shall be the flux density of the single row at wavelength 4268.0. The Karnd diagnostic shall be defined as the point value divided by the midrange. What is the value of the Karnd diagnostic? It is 1.03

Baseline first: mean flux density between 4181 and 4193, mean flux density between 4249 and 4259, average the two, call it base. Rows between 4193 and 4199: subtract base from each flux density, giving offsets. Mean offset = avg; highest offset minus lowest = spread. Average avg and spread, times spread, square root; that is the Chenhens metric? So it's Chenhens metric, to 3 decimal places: 0.202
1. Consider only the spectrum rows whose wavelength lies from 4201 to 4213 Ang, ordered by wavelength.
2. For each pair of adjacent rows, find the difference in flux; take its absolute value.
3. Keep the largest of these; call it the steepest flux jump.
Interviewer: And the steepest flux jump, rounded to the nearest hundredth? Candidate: 0.26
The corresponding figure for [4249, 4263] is 0.40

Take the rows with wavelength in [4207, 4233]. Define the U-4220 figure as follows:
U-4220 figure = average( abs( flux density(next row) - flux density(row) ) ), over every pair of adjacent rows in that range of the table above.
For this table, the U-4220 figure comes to 0.173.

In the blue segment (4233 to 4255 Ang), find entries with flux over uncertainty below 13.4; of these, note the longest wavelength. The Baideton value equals 4236.0 Ang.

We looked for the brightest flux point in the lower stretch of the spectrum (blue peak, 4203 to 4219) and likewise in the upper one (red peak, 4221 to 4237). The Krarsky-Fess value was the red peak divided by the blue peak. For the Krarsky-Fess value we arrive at 0.93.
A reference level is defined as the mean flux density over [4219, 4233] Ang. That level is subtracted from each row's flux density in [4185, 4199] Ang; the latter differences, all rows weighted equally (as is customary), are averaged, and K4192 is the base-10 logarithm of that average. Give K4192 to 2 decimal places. -0.99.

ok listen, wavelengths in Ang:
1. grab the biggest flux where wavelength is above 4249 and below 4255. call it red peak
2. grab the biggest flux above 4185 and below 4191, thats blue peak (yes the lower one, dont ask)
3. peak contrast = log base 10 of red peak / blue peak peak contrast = -0.022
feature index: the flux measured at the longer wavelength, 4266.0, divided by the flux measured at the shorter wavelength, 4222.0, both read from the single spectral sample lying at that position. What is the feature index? 1.17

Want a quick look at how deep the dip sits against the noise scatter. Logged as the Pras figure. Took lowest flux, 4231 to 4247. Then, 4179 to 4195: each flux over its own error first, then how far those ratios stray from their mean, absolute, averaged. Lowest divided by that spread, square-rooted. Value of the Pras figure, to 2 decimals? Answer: 0.97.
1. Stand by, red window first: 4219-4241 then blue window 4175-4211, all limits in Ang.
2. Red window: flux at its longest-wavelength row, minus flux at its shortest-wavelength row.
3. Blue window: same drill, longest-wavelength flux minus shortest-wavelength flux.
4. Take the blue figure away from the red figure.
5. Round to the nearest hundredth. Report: -0.02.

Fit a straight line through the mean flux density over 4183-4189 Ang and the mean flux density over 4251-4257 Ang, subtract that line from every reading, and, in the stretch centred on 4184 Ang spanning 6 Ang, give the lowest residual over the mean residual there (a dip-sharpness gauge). 2.2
